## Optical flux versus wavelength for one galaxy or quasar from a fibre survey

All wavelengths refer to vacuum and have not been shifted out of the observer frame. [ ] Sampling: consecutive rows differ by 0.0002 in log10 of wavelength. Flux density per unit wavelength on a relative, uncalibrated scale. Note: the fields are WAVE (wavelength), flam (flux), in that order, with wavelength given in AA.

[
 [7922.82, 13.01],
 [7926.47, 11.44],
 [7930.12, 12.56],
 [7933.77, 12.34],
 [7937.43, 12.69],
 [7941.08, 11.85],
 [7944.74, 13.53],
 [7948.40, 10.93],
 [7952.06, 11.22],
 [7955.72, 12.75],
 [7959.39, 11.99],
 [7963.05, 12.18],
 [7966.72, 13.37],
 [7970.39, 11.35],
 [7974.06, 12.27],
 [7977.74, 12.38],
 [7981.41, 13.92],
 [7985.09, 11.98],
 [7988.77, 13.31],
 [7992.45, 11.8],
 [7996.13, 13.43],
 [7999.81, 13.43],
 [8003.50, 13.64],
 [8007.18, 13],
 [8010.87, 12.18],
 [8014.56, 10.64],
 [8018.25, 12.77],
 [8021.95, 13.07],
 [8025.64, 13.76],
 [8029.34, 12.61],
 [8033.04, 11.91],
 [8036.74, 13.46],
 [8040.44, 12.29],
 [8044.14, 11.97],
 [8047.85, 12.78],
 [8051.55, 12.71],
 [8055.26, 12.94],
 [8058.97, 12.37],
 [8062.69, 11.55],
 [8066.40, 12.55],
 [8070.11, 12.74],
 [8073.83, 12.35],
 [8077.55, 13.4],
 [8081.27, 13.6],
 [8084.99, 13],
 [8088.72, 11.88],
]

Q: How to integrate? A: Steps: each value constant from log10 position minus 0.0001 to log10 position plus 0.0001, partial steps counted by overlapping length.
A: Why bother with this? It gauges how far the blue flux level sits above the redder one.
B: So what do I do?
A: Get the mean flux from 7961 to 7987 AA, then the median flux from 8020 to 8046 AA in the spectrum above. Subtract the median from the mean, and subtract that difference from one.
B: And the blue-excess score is 1.12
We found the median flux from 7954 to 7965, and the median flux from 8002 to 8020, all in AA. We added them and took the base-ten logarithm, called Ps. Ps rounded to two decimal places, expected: 1.40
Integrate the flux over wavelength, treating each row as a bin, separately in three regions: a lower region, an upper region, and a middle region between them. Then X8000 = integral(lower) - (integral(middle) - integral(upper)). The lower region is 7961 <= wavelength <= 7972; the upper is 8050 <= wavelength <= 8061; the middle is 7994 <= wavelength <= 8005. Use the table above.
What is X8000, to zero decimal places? 127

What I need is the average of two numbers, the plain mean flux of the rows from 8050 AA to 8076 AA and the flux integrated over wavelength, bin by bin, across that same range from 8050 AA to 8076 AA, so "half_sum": 168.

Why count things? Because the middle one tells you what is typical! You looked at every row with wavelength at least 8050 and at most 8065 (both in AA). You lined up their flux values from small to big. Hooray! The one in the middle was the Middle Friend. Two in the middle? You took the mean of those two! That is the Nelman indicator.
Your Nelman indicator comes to 12.5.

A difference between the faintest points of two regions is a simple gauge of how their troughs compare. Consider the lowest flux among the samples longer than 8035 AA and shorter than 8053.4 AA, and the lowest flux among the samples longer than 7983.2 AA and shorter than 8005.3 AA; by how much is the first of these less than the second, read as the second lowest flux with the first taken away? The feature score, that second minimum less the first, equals -0.2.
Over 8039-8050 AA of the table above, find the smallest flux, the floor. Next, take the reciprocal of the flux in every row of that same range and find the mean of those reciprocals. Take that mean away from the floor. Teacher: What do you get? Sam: 11.9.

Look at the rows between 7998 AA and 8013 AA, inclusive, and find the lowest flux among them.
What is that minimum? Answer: 12.18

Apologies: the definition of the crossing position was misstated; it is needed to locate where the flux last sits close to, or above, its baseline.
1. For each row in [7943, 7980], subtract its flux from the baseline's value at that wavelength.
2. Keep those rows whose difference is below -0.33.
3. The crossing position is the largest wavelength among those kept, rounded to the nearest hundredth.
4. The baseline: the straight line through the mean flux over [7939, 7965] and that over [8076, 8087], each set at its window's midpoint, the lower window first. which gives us 7966.72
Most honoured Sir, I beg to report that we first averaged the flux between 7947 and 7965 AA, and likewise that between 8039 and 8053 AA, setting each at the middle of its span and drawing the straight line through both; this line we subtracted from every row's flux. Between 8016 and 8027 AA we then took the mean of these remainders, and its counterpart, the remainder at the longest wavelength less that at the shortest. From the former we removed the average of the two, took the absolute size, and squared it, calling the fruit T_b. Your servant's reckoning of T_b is 0.00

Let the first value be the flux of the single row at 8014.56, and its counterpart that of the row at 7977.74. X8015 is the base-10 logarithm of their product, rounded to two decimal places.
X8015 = 2.12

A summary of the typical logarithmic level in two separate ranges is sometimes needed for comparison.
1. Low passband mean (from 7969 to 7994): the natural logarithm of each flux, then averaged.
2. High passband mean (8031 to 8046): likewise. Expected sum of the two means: 5.04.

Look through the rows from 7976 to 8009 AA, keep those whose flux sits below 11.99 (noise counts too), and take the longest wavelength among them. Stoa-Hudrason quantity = 7992.45 AA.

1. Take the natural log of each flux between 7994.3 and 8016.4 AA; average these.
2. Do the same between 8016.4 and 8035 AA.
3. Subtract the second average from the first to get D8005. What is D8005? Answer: -0.01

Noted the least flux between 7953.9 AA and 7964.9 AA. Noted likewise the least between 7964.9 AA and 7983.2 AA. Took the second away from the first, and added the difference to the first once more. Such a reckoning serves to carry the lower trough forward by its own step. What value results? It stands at 12.6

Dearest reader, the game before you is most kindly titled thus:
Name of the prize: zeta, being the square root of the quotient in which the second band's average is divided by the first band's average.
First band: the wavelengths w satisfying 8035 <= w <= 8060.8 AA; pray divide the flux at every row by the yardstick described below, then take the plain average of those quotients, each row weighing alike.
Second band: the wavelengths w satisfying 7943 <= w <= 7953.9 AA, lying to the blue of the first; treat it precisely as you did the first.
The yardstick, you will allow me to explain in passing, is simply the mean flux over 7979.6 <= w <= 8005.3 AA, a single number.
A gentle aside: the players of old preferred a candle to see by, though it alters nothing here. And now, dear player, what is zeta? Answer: 0.97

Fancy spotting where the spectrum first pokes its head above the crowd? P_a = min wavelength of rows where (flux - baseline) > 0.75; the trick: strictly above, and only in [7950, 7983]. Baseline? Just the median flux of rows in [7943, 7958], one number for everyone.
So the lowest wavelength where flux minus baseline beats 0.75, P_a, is 7955.72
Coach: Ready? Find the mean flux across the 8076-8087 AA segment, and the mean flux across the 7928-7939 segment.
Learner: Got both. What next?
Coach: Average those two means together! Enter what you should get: 12.9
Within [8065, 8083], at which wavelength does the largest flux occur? 8081.27 AA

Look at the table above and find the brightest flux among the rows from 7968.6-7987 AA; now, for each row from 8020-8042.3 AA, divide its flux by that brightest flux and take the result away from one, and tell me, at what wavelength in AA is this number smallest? 8025.64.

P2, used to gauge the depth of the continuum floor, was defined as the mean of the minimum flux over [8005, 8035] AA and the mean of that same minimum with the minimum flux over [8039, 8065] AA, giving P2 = 10.9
